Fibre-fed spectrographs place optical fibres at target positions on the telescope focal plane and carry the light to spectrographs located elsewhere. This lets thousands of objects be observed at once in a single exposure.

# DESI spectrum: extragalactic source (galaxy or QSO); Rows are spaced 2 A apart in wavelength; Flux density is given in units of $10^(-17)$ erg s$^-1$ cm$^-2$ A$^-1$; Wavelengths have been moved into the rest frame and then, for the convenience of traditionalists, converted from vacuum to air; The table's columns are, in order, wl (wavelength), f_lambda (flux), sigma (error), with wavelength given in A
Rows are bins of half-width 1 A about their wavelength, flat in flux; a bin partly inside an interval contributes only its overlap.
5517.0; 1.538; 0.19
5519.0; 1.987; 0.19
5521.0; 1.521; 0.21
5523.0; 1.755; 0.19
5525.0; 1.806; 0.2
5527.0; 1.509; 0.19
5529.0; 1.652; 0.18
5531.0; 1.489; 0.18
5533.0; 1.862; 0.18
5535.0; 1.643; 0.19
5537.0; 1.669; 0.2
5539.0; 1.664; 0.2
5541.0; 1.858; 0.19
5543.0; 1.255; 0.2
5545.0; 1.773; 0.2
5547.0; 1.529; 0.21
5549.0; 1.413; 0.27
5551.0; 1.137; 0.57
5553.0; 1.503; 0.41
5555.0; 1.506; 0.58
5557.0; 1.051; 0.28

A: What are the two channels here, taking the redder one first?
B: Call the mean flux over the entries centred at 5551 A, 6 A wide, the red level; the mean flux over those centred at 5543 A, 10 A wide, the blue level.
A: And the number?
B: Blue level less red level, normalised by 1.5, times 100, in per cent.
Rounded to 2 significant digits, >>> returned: 18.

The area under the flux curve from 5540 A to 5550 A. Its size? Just 15.7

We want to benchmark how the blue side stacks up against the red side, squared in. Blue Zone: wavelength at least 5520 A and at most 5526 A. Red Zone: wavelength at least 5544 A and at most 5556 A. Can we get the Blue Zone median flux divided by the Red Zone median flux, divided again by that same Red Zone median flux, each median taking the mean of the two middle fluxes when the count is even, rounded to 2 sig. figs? 0.78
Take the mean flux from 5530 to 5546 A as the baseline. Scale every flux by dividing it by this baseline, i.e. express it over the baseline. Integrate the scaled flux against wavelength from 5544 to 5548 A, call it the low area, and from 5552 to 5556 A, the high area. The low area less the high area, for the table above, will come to 0.35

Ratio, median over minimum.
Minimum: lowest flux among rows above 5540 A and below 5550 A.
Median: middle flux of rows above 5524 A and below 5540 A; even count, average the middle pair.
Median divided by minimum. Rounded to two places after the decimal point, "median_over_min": 1.32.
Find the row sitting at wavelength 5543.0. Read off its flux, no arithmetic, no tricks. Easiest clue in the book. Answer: 1.255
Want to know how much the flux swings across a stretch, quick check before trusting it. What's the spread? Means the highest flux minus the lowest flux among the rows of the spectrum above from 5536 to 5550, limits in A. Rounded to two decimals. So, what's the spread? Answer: 0.60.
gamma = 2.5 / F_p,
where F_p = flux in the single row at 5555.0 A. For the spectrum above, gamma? 1.66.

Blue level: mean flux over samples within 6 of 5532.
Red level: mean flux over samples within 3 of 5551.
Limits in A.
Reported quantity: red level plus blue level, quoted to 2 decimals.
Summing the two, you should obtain 2.99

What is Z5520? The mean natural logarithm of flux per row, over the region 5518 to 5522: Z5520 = 0.55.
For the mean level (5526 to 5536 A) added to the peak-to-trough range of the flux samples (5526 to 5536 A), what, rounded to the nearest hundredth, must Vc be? 2.00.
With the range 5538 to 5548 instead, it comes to 2.22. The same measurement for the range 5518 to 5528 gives 2.19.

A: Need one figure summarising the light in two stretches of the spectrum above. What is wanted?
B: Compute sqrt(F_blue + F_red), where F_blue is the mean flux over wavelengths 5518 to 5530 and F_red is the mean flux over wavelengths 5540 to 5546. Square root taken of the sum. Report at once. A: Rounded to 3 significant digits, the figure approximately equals 1.83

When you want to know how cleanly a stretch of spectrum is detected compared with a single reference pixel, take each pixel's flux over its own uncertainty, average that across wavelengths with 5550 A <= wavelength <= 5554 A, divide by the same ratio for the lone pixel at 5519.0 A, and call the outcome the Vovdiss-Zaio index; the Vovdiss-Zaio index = 0.3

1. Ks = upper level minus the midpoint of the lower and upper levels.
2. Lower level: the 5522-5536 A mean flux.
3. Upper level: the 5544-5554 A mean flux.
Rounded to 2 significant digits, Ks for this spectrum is -0.10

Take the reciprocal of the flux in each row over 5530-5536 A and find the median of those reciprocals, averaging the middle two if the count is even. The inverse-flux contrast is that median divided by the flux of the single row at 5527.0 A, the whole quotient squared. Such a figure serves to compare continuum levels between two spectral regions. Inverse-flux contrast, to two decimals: 0.16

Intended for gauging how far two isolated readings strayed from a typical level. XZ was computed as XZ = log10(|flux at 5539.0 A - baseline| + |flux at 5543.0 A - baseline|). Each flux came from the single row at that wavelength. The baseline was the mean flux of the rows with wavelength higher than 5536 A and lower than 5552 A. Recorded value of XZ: -0.39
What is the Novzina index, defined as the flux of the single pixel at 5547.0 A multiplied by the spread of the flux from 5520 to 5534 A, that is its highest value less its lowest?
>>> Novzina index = 0.57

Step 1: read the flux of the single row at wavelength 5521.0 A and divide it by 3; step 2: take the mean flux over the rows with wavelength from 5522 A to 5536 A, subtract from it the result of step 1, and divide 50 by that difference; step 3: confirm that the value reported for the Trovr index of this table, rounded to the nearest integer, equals 43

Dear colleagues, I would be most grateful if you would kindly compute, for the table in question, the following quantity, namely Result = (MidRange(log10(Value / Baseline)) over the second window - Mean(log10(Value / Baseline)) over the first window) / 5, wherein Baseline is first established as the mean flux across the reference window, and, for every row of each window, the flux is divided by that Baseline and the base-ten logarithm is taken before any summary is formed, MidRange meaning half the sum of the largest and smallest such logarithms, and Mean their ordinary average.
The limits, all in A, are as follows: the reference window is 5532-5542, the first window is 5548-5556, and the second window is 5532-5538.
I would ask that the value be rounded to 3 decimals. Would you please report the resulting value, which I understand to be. 0.021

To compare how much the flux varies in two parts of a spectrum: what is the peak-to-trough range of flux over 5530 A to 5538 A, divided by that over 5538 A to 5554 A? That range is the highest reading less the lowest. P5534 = 0.52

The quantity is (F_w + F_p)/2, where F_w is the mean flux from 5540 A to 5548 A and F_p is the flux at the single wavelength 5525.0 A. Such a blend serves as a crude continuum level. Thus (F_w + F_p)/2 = 1.70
